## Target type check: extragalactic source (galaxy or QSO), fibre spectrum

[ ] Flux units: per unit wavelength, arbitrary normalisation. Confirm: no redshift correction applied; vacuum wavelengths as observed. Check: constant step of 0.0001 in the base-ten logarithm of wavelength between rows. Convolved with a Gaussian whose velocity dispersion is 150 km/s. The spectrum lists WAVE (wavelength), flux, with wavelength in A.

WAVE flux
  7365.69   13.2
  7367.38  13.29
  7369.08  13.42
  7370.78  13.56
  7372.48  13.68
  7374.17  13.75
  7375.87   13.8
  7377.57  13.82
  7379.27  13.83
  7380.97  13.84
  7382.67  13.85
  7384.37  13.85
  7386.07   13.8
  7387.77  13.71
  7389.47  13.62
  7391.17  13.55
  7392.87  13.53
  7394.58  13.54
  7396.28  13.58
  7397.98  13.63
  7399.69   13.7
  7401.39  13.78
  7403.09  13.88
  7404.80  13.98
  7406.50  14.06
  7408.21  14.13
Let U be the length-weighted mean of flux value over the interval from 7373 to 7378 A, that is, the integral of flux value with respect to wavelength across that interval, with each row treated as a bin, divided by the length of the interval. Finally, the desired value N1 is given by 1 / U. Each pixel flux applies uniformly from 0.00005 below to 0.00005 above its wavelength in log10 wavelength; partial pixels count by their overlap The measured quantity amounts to 0.0725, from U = 13.8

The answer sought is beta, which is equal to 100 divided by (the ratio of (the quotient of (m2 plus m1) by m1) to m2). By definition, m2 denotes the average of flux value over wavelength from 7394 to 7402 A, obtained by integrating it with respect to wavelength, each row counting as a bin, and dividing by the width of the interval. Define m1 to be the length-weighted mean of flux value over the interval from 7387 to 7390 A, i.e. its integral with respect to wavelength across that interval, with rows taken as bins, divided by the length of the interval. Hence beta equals 683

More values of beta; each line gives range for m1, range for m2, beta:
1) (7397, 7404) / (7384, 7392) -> 686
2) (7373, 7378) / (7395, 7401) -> 686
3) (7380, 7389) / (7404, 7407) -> 696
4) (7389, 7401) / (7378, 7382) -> 686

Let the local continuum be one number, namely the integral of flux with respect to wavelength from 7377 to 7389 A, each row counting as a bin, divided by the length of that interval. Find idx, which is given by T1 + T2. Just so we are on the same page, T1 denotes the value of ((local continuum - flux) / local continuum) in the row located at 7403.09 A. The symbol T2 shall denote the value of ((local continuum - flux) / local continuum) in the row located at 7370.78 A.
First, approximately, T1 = -0.005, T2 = 0.0180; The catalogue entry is 0.013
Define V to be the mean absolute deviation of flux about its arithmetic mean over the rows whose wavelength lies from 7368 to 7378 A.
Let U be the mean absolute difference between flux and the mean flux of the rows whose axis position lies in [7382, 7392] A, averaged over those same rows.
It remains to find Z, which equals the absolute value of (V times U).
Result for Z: 0.013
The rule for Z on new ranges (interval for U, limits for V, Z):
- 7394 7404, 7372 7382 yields 0.005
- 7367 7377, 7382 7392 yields 0.017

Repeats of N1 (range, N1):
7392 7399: 0.0737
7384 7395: 0.0732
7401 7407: 0.0717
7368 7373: 0.0740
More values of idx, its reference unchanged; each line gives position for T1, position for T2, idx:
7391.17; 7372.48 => 0.028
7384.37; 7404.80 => -0.015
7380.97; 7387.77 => 0.005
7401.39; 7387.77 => 0.009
